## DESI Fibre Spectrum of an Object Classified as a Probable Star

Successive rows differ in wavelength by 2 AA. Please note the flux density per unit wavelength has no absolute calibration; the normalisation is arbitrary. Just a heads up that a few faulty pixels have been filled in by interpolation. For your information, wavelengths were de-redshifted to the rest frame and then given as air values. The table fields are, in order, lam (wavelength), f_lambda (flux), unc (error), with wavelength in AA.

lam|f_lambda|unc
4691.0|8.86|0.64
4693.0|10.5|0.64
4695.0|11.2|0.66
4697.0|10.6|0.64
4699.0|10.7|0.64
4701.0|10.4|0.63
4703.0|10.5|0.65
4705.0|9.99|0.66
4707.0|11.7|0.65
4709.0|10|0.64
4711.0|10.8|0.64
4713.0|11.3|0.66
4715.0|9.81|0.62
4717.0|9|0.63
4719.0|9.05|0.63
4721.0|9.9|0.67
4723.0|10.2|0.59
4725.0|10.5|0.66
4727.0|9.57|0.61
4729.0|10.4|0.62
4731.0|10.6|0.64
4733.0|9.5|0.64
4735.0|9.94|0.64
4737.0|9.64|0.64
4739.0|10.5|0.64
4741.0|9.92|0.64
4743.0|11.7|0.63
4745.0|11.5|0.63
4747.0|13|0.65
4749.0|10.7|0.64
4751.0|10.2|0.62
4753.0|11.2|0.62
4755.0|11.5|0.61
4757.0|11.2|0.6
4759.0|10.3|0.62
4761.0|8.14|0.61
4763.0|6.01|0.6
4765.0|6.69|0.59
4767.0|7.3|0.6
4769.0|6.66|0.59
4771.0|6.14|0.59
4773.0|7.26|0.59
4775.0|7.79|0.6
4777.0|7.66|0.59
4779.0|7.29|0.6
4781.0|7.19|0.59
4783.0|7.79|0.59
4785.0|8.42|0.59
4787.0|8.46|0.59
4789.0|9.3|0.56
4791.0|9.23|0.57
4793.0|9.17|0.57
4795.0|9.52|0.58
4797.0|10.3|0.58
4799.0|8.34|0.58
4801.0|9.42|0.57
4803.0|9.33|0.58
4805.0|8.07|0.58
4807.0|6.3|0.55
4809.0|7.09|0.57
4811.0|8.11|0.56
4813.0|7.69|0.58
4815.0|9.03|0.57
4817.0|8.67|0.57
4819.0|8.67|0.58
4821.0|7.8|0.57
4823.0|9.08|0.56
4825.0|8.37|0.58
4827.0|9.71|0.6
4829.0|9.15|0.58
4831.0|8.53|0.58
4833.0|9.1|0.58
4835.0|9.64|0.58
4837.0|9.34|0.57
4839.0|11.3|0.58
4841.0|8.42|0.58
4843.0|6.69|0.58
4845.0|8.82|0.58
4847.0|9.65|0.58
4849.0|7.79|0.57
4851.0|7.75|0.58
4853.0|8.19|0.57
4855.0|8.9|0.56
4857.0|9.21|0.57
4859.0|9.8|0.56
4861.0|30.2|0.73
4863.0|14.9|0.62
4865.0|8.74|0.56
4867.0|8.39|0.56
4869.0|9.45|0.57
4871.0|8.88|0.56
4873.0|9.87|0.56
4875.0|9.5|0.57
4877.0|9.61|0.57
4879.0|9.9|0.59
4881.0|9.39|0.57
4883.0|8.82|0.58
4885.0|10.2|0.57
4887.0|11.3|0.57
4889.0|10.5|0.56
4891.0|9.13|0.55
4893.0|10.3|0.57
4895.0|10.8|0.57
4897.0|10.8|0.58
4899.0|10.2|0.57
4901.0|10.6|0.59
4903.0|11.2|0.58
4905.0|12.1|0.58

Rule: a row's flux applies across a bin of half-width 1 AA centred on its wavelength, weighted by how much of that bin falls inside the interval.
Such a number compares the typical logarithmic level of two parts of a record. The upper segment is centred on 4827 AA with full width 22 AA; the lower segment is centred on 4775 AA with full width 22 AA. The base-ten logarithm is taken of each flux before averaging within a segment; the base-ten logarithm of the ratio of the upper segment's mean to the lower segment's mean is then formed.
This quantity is 0.042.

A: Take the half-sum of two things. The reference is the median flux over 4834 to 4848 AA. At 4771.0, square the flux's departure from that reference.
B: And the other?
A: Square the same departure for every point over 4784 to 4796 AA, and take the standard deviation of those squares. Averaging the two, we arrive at 5.3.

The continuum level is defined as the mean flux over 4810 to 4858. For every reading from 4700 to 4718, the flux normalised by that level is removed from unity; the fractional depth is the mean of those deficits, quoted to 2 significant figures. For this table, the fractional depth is -0.19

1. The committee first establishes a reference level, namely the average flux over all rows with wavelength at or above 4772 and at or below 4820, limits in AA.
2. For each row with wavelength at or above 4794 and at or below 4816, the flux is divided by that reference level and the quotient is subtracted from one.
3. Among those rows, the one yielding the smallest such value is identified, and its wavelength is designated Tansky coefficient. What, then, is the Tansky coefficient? 4797.0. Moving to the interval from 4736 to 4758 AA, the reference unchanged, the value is 4747.0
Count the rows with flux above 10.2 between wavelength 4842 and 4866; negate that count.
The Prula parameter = -2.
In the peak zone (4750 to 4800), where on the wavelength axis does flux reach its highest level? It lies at 4755.0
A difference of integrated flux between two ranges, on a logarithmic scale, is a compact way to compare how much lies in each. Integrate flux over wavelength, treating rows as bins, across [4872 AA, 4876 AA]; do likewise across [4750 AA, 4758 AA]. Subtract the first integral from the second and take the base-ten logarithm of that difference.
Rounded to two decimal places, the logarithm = 1.69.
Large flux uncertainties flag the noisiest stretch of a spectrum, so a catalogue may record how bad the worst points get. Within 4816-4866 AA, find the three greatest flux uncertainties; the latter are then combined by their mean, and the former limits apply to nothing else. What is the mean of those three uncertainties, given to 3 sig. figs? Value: 0.650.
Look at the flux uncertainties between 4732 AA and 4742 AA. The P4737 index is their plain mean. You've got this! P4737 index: 0.64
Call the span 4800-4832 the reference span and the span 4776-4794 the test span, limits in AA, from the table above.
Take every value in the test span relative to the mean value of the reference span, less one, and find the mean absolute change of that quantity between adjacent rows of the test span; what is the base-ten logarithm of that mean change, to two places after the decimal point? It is -1.40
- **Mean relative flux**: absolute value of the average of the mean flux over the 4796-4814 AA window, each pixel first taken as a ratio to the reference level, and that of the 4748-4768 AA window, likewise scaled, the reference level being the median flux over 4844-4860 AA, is 0.99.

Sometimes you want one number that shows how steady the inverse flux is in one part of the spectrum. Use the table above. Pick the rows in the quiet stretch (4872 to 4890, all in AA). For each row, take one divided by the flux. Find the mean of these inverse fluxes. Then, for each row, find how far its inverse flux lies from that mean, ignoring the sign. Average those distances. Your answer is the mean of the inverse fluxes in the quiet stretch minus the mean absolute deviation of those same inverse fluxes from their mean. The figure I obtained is 0.096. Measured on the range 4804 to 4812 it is 0.124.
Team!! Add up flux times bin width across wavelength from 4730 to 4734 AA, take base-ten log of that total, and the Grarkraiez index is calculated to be 1.60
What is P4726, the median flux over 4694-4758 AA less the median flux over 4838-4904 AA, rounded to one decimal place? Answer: 0.9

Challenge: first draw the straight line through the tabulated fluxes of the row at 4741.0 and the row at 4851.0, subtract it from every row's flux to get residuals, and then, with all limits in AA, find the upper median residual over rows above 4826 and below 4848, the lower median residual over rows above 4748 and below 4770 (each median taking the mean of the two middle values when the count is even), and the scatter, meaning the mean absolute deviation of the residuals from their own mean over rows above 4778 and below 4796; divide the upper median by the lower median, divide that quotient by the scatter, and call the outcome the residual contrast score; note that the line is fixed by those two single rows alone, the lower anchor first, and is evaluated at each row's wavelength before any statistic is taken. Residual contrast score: 2.6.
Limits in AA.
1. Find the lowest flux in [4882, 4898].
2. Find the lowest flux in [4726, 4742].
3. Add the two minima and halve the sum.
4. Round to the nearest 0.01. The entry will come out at 9.16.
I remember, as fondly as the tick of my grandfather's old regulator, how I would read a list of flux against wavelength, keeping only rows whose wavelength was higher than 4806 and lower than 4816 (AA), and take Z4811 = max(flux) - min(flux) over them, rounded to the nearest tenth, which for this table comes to 2.7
